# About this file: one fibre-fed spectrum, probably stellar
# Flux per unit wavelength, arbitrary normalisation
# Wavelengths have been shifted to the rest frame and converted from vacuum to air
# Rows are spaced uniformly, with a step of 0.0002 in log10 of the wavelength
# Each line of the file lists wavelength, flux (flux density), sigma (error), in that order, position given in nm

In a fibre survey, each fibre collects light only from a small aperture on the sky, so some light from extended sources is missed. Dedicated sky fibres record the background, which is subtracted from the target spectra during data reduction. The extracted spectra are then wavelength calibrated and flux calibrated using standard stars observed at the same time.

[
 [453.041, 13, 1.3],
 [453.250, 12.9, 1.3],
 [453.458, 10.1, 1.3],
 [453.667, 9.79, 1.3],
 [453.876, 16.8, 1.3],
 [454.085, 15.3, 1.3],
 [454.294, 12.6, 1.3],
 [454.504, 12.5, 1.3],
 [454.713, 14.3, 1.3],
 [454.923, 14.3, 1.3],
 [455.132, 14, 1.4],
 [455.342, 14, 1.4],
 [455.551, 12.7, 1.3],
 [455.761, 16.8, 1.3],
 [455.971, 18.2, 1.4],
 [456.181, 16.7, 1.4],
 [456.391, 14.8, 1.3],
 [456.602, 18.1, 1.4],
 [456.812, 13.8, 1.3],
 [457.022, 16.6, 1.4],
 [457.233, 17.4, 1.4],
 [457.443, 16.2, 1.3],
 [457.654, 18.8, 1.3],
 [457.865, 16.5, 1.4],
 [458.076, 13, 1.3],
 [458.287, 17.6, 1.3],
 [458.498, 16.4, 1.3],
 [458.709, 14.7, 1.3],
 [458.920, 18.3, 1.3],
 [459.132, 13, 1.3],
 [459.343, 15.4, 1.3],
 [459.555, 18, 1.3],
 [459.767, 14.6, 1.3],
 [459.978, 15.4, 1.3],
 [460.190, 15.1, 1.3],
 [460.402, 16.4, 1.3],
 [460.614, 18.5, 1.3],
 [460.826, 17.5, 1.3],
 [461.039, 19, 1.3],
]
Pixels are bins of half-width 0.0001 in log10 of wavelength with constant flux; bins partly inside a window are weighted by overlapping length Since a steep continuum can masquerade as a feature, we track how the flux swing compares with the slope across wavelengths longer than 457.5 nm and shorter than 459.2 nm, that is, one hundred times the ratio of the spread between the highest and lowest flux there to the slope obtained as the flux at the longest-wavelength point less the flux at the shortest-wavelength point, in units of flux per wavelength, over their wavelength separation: -148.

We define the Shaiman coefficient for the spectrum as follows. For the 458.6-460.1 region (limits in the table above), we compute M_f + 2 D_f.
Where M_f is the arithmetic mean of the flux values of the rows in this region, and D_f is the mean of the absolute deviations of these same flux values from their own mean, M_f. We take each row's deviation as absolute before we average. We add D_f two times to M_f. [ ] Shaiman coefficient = 18.51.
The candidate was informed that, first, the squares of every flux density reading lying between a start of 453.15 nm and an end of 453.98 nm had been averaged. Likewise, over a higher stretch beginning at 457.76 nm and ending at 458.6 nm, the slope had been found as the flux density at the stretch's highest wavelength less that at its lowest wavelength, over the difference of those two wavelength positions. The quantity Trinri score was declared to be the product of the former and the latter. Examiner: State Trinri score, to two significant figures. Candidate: -26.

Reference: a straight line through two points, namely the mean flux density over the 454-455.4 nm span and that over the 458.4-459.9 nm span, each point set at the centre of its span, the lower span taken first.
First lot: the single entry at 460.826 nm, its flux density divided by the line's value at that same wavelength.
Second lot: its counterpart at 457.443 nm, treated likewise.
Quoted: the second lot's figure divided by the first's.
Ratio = 1.02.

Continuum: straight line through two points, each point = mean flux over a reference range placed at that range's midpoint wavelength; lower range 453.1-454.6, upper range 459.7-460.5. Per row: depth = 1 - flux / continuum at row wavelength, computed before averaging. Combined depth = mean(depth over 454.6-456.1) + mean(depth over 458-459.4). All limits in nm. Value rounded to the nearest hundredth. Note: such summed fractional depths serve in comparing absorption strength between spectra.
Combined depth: -0.15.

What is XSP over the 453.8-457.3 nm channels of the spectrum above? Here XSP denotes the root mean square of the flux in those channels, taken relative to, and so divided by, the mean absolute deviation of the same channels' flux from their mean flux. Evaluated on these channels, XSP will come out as 9.3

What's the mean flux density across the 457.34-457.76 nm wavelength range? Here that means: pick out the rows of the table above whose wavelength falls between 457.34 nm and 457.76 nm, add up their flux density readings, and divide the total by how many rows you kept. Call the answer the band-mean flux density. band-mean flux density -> 17.5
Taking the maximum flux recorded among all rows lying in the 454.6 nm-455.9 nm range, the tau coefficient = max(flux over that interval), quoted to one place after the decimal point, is 16.8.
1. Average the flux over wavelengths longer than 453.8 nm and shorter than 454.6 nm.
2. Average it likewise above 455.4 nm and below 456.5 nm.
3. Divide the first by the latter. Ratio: 0.90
